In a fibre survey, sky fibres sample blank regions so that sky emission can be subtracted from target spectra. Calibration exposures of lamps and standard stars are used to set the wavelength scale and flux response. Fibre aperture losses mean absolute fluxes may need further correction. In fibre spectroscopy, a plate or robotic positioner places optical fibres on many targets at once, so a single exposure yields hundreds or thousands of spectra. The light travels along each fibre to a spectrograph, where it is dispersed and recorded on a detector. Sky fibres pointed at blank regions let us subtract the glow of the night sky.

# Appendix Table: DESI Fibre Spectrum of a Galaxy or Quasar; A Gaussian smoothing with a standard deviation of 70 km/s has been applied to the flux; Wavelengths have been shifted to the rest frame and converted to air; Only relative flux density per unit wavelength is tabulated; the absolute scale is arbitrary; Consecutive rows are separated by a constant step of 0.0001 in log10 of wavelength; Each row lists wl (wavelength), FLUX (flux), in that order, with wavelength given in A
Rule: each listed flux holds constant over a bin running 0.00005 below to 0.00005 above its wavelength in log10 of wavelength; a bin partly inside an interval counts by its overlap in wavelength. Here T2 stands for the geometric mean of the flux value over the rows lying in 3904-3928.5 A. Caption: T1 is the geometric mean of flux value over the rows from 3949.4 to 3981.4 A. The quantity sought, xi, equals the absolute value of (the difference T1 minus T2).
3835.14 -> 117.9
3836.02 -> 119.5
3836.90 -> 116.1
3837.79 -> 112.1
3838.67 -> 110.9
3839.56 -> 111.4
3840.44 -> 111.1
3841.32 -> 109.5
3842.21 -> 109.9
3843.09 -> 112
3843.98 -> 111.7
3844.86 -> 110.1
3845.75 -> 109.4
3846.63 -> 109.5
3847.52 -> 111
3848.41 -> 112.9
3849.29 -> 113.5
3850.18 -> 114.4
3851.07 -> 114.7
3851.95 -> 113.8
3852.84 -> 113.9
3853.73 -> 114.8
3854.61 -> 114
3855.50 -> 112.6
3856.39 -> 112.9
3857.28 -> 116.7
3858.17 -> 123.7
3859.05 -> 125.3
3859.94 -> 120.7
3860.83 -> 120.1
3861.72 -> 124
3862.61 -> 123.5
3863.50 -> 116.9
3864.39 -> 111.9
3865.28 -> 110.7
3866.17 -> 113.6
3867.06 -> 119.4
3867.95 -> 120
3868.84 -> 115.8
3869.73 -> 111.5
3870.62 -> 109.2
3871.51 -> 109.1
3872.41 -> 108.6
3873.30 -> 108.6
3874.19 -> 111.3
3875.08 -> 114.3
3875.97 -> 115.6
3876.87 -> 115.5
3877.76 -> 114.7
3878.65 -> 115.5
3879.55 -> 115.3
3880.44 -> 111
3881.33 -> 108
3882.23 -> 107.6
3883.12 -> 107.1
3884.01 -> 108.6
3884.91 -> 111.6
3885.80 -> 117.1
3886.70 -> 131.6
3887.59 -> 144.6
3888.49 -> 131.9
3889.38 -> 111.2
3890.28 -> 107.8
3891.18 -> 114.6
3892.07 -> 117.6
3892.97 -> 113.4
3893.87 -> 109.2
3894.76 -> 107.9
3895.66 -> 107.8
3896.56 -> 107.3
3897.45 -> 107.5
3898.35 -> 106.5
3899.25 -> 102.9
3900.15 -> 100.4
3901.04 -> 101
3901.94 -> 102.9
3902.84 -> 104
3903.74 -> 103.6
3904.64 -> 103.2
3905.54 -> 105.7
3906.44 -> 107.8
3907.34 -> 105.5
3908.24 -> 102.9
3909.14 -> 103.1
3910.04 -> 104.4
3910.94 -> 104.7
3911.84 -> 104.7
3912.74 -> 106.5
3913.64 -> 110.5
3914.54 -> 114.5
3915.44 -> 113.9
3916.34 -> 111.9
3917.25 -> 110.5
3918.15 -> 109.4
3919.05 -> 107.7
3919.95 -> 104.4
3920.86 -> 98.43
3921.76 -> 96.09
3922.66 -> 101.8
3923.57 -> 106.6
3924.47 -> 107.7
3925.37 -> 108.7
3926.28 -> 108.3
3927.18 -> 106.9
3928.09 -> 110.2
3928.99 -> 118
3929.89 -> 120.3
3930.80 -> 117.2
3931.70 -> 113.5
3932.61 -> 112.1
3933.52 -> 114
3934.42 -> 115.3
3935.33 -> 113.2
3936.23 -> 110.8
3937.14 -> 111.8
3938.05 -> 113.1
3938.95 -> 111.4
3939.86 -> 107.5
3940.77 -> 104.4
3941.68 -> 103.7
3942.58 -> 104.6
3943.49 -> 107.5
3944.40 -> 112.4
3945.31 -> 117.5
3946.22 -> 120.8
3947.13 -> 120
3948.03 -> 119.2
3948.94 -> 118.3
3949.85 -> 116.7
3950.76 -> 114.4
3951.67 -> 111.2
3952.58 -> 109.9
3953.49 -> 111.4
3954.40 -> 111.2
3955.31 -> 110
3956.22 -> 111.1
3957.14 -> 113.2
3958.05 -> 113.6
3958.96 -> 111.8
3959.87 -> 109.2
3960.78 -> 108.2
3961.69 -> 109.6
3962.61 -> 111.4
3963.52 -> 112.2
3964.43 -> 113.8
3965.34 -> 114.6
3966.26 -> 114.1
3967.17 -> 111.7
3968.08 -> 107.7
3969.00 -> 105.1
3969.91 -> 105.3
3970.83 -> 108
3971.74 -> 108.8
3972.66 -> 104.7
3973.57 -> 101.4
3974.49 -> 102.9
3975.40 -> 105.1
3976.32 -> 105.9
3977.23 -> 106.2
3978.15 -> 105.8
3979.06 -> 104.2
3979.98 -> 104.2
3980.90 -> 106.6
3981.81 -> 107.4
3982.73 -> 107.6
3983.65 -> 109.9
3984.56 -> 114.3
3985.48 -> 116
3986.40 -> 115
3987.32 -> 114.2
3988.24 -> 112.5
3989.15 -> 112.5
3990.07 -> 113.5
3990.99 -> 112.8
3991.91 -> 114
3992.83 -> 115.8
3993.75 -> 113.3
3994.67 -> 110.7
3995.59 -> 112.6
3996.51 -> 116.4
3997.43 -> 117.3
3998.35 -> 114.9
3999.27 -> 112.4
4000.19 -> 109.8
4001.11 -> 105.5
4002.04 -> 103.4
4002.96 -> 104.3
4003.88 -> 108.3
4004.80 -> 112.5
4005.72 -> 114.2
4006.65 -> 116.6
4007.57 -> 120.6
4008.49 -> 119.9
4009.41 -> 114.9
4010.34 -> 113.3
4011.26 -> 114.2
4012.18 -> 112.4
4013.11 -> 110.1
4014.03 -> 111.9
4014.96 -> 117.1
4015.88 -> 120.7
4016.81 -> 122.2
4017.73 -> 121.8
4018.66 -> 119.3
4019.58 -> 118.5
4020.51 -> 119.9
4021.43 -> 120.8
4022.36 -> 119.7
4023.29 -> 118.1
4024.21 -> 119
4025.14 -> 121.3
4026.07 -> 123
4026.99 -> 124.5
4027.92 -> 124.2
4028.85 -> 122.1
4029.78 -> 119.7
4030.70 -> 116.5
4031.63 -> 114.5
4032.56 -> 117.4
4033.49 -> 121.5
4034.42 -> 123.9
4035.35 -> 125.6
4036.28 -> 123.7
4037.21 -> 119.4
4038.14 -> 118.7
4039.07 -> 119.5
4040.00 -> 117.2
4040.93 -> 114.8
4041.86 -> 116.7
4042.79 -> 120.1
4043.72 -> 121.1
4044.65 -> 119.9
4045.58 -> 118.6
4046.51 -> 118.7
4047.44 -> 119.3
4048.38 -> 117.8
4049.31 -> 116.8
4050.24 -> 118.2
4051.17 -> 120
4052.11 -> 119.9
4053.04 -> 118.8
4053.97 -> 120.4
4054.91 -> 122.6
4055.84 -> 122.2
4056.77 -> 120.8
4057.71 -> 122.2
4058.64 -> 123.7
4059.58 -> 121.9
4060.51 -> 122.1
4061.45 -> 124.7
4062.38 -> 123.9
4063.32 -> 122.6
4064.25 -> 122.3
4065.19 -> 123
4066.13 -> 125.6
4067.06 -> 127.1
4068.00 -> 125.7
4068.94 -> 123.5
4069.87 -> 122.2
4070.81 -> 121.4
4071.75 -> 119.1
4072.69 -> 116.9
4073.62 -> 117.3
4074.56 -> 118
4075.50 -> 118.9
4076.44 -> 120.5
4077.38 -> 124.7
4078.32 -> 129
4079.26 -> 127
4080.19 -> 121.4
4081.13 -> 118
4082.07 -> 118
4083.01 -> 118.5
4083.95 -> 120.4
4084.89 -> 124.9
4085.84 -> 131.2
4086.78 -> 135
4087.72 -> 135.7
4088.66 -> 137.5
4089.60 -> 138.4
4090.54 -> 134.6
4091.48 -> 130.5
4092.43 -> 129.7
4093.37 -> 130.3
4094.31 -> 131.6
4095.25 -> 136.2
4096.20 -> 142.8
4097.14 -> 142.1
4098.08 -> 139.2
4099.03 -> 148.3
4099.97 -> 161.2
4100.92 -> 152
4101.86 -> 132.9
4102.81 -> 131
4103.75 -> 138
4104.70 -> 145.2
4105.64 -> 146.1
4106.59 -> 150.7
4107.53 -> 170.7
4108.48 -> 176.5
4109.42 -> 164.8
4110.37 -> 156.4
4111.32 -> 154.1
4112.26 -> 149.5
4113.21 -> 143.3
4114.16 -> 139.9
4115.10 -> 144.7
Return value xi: 2.7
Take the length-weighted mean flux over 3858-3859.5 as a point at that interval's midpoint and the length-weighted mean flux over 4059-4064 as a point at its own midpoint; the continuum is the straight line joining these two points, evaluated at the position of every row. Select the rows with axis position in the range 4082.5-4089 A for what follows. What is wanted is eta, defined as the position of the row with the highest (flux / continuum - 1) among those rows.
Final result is 4088.66 A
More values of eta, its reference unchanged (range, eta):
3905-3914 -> 3913.64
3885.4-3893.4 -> 3887.59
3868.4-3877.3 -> 3868.84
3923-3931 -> 3929.89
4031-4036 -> 4035.35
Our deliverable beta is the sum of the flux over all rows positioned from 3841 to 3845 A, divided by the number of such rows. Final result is 111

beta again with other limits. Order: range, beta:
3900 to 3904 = 102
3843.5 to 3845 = 111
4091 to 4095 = 131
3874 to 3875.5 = 113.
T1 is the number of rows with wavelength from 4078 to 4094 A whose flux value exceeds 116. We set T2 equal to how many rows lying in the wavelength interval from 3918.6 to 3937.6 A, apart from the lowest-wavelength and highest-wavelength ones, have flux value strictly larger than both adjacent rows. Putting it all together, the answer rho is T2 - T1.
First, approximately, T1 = 17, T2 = 3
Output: -14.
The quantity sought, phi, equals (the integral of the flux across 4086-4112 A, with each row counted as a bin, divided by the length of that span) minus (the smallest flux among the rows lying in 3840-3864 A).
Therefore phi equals 35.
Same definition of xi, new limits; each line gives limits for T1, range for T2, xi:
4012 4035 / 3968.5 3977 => 13.9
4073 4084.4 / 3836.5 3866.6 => 6.6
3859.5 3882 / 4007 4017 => 1.5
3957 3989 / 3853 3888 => 6.4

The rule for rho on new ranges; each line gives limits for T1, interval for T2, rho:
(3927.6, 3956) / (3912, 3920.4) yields -8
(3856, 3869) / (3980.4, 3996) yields -7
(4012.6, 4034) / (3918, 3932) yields -18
